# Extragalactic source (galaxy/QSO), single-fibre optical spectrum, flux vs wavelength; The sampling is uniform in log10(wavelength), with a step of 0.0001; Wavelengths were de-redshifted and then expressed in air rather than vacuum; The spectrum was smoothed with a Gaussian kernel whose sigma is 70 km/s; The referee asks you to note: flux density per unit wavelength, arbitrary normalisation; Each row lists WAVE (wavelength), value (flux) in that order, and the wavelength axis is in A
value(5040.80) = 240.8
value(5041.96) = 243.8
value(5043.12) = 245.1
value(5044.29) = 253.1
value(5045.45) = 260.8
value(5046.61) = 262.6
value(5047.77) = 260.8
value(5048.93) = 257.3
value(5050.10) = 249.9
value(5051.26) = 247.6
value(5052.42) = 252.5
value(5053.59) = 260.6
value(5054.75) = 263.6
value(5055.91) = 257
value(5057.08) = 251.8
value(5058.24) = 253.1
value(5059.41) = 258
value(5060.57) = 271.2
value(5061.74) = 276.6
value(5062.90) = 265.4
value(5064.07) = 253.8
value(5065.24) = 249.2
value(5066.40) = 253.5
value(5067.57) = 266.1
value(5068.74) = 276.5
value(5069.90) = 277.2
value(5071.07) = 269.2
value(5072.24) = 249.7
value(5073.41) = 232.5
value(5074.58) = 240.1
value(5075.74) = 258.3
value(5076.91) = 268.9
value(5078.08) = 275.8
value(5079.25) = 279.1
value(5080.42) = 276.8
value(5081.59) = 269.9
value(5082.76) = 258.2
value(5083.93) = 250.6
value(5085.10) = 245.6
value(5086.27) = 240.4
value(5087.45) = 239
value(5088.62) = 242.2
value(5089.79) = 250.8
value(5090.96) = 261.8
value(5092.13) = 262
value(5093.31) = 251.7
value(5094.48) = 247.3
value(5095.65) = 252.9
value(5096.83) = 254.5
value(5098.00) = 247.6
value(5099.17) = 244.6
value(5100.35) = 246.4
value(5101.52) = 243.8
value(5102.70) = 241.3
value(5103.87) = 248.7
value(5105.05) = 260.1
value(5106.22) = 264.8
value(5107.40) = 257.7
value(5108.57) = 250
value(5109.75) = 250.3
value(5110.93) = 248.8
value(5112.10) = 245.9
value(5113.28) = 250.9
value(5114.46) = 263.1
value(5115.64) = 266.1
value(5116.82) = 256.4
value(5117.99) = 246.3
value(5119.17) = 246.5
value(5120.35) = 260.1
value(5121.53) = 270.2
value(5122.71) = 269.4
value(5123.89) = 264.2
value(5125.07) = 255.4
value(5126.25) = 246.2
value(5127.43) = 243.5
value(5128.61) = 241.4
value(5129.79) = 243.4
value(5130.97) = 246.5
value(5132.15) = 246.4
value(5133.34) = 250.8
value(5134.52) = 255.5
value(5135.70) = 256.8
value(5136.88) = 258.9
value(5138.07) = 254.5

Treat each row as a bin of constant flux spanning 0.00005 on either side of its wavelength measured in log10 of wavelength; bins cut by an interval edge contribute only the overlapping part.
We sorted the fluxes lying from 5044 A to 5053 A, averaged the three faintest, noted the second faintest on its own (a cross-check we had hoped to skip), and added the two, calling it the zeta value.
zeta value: 500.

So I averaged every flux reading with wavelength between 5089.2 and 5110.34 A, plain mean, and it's 252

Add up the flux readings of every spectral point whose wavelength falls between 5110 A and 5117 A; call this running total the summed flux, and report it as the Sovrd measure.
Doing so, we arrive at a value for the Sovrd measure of 1531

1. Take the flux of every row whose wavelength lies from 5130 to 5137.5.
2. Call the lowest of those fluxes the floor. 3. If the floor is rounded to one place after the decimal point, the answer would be 246.4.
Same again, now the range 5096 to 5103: 241.3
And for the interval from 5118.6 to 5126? 246.5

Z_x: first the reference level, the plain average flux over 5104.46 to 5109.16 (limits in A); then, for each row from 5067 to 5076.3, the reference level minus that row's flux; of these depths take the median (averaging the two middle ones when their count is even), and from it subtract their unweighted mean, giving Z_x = -3.5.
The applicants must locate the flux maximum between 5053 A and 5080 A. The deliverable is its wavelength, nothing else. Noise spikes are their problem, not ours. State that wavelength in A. 5079.25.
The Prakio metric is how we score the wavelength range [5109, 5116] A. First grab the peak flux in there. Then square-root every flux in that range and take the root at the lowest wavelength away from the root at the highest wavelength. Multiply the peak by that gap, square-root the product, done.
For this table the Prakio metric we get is 11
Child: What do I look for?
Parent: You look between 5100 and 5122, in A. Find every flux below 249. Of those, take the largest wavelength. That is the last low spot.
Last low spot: 5119.17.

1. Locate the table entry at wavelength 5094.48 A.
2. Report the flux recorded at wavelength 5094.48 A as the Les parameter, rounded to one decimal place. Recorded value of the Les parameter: 247.3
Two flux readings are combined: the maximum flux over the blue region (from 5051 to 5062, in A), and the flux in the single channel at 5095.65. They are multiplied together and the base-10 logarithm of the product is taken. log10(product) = 4.84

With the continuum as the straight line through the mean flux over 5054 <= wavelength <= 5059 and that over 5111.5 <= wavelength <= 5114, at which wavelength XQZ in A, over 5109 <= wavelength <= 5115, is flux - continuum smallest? 5112.10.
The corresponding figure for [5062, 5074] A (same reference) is 5073.41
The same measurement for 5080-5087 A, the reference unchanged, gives 5086.27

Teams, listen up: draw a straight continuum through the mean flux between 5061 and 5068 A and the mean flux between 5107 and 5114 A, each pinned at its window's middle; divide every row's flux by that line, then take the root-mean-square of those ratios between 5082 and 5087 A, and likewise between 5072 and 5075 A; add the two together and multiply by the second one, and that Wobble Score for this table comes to 1.77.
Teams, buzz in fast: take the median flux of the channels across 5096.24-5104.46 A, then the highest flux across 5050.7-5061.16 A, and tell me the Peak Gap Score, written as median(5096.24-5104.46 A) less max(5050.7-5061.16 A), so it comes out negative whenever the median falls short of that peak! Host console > -25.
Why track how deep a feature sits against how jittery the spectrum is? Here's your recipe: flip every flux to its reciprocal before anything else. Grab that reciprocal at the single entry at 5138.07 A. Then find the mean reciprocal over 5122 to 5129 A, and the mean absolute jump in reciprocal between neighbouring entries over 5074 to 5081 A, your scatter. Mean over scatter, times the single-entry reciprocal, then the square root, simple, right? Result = 0.36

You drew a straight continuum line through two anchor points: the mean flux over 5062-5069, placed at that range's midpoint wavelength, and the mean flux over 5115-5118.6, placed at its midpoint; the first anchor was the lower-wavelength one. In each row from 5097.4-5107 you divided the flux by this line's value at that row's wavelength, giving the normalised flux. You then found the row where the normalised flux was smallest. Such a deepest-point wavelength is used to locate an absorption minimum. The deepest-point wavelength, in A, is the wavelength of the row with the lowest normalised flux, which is 5102.70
